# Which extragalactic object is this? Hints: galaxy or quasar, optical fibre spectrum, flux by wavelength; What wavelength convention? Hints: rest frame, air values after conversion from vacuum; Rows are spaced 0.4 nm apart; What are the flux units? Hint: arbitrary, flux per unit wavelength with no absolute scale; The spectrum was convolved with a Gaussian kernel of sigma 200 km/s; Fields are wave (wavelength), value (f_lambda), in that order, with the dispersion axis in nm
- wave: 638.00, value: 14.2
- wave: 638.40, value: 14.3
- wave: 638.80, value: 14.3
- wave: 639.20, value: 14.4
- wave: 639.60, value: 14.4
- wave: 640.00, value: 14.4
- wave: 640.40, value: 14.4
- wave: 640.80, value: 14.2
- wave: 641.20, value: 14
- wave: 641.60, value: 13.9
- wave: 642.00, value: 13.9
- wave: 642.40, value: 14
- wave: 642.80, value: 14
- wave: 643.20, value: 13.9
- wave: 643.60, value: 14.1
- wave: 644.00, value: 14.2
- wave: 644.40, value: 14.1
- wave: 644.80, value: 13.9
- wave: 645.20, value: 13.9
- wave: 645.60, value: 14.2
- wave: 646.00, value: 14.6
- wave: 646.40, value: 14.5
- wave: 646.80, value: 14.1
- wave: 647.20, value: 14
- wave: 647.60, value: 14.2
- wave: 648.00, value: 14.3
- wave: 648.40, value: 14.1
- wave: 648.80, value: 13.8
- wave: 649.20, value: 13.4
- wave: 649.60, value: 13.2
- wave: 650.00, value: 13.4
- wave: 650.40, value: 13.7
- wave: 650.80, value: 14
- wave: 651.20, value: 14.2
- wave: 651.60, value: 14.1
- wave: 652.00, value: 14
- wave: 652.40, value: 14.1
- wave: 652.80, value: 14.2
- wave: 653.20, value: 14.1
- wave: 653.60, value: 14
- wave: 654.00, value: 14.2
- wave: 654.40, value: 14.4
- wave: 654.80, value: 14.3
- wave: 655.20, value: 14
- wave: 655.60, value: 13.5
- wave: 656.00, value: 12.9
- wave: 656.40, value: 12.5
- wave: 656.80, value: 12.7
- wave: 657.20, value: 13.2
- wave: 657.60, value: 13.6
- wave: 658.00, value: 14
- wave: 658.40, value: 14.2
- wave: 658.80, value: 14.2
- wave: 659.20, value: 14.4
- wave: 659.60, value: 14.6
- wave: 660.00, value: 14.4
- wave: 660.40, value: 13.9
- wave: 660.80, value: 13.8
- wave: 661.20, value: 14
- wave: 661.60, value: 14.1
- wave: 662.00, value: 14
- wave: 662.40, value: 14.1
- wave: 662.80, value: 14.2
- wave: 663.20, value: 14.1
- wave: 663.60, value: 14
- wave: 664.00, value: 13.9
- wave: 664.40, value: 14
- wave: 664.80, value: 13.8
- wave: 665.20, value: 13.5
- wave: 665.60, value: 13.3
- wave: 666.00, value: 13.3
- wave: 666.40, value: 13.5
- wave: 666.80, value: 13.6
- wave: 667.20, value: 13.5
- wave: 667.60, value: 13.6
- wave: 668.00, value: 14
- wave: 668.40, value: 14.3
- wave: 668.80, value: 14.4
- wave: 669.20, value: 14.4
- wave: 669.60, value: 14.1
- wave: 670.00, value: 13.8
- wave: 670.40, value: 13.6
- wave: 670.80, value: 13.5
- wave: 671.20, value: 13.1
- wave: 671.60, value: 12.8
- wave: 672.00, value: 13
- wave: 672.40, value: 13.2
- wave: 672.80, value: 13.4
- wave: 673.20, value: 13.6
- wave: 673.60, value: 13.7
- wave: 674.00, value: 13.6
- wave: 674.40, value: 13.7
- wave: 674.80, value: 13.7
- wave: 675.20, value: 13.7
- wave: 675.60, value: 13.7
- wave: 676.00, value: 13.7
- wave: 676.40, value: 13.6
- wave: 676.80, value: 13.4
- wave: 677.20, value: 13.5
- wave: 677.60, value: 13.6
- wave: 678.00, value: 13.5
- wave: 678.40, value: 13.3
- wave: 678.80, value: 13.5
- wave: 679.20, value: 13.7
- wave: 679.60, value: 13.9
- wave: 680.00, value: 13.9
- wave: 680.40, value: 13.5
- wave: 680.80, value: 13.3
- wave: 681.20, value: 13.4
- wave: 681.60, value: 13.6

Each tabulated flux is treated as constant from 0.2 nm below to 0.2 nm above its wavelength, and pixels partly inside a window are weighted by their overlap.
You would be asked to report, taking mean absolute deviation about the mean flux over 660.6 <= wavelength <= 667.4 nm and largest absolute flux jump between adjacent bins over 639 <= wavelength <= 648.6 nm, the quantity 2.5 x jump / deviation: 4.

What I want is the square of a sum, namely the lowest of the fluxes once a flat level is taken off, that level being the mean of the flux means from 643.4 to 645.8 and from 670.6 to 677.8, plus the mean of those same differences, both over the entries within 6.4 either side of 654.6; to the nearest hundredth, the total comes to 1.42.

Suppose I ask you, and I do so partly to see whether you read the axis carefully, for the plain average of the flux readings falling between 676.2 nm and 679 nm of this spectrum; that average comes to 13.5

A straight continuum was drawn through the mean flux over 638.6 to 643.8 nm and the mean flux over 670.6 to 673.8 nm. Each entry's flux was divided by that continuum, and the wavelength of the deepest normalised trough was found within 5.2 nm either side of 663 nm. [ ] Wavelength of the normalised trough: 665.60 nm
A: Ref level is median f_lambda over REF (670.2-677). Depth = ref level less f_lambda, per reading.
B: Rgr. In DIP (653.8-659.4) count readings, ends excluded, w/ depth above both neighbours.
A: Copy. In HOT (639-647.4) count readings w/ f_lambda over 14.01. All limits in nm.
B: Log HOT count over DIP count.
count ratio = 12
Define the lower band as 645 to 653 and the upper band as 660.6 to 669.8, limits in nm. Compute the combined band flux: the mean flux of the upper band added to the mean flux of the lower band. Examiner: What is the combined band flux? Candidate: 27.9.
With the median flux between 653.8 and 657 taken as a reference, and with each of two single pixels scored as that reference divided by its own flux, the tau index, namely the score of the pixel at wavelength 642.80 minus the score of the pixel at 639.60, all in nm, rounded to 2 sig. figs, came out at 0.027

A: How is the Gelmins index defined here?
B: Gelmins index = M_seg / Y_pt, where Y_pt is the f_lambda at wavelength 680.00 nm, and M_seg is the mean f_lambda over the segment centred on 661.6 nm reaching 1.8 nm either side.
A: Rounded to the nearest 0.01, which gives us 1.01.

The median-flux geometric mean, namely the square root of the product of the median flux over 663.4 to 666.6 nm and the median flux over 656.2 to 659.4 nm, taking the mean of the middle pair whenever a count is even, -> 13.7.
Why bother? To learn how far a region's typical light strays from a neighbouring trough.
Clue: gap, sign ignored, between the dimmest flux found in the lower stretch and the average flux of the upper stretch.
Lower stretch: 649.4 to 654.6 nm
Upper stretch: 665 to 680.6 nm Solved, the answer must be 0.4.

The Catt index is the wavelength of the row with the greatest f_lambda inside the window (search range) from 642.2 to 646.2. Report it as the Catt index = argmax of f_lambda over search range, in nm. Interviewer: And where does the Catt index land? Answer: 646.00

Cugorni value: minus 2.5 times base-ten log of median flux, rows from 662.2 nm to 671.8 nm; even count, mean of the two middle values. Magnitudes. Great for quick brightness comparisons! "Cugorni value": -2.850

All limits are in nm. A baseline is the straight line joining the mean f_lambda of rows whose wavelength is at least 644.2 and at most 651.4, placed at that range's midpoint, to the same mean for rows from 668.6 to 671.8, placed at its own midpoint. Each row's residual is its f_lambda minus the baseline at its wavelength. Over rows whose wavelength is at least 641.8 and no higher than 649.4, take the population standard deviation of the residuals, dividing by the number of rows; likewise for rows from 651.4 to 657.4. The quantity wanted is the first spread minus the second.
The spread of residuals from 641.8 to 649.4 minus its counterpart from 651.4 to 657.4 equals -0.3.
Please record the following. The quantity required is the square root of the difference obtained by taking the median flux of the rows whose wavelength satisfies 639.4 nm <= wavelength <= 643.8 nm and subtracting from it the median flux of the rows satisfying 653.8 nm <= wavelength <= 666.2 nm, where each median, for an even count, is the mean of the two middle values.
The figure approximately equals 0.0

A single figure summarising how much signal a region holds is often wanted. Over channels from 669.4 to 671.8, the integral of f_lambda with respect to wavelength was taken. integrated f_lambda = 32.4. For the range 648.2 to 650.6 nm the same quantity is 32.6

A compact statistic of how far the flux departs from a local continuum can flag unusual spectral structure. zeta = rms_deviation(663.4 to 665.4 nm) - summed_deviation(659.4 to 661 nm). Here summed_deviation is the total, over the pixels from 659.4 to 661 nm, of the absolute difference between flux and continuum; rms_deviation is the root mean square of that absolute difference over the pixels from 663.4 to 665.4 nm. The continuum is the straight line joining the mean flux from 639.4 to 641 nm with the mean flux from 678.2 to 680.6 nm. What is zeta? -1.1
